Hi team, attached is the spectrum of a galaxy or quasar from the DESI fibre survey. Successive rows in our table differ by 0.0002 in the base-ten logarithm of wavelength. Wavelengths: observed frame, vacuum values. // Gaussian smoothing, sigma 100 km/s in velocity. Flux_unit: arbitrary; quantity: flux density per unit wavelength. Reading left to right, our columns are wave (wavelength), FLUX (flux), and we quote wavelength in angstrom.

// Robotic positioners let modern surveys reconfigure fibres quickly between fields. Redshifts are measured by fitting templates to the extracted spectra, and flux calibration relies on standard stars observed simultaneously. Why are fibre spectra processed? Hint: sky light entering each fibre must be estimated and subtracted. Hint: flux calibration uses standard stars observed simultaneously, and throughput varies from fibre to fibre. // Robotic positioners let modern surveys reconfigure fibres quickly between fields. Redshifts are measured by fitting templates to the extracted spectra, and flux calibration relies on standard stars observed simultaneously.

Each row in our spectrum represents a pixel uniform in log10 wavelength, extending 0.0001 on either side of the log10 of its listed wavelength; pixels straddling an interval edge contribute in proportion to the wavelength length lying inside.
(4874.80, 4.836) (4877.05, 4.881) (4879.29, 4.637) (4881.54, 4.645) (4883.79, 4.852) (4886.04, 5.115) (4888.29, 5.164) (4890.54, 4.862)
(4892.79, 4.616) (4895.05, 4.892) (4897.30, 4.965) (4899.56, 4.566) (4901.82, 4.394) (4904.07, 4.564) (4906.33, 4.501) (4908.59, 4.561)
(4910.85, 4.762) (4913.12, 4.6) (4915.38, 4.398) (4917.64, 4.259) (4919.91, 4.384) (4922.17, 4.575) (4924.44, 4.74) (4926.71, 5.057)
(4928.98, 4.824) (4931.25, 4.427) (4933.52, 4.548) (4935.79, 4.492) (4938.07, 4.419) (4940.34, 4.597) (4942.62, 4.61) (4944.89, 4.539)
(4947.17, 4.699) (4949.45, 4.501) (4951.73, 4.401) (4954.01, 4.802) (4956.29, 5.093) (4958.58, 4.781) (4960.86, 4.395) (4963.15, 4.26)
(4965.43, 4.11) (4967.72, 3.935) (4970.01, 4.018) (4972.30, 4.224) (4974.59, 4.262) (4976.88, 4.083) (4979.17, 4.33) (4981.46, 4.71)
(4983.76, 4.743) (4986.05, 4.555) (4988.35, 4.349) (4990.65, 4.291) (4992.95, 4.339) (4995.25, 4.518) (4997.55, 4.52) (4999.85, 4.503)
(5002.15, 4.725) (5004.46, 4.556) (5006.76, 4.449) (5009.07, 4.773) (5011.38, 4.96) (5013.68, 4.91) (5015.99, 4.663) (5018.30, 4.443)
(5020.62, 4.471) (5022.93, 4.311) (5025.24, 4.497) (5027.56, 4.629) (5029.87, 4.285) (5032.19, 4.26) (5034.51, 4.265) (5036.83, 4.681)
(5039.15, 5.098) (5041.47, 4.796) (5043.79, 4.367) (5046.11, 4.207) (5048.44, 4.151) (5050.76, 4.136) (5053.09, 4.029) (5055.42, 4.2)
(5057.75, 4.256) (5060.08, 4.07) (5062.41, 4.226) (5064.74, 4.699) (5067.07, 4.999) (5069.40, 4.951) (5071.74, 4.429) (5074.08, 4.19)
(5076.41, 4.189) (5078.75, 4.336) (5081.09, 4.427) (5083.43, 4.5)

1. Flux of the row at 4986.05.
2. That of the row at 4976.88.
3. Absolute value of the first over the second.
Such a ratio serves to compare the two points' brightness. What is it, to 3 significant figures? 1.12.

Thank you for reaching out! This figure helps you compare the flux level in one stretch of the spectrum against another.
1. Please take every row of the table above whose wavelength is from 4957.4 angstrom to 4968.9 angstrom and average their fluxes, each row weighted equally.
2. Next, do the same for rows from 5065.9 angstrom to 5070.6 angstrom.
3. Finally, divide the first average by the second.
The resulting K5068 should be 0.86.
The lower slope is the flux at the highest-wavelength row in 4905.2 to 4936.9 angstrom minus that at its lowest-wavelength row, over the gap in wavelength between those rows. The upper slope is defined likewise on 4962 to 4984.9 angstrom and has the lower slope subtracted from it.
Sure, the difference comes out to 0.024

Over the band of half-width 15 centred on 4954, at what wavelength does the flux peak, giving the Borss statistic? 4956.29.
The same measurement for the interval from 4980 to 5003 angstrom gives 4983.76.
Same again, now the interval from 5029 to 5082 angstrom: 5039.15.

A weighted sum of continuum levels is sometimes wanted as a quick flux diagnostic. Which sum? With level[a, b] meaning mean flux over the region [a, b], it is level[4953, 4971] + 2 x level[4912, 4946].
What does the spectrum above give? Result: 13.6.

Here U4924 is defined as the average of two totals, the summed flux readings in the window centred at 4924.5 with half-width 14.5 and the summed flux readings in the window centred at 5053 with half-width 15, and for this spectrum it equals 58.4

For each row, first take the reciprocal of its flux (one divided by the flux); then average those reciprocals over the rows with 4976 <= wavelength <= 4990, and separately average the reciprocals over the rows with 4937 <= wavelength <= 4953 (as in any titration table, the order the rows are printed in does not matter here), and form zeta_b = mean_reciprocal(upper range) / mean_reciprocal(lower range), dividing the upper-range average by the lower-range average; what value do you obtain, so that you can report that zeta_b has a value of 1.02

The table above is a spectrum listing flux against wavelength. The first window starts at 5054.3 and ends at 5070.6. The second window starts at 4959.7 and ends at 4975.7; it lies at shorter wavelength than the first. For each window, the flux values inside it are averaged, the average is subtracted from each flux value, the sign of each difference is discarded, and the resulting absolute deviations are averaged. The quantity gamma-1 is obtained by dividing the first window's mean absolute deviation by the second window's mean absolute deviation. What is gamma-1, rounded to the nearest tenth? 2.6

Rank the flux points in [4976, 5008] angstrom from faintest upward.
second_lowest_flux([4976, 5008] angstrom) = 4.291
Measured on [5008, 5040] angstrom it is 4.265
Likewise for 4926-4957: 4.419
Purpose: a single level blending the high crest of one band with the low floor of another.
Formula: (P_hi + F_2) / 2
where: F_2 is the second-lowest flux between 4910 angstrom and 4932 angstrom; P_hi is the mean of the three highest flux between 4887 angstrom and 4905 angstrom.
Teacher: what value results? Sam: 4.70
